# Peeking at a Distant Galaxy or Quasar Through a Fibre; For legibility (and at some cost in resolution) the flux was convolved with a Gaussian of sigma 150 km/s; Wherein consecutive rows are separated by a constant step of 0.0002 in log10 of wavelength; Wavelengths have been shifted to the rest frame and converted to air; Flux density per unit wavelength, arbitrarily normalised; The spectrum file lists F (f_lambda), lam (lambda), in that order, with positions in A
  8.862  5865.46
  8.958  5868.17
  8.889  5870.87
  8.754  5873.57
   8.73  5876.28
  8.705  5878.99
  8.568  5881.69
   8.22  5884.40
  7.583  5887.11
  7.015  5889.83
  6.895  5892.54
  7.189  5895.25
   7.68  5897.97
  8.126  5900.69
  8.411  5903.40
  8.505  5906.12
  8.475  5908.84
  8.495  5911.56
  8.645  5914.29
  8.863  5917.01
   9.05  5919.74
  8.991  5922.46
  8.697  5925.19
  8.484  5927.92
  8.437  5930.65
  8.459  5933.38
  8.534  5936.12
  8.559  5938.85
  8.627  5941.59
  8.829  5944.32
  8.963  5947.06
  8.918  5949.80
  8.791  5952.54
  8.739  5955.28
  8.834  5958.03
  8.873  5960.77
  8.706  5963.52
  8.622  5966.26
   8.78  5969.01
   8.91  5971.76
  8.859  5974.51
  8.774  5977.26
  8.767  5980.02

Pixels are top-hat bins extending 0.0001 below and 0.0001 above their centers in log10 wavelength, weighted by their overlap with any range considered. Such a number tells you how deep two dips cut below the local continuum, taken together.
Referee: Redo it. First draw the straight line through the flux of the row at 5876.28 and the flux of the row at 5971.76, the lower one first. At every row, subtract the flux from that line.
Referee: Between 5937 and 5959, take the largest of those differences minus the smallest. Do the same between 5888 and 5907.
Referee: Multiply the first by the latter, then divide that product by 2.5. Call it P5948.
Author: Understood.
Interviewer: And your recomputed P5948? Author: 0.25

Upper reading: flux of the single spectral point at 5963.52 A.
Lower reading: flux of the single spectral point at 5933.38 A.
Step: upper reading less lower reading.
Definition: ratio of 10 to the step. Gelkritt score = 40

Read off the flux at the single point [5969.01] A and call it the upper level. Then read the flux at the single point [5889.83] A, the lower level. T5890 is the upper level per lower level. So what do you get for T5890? 1.25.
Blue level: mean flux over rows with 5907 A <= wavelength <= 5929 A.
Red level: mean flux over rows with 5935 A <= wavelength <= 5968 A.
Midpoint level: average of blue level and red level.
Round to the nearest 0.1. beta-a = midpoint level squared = 76.2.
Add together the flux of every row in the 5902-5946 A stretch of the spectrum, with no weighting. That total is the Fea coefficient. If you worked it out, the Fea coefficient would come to 138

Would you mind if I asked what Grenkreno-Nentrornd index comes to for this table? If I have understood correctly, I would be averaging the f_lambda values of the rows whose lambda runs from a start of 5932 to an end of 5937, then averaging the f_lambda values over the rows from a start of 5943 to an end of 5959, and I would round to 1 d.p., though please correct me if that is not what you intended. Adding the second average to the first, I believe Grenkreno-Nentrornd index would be 17.3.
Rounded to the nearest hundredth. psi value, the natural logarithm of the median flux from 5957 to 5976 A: 2.18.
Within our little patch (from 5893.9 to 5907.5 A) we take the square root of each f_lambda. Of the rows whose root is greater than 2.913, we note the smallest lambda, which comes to 5906.12 A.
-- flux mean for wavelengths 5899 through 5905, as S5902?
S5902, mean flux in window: 8.3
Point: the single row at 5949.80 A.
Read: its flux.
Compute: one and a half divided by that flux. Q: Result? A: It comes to 0.168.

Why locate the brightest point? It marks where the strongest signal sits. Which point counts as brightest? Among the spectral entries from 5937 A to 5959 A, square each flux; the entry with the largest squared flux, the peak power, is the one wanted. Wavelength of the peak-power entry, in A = 5947.06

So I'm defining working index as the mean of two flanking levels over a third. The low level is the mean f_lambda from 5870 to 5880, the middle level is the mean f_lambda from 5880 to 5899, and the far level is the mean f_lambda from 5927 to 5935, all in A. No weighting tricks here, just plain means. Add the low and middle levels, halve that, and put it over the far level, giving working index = 0.97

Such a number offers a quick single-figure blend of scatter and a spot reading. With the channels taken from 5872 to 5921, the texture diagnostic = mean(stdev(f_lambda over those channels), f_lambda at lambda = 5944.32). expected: 4.74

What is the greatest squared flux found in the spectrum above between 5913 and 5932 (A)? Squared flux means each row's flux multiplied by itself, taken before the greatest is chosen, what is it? 82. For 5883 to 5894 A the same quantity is 68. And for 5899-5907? 72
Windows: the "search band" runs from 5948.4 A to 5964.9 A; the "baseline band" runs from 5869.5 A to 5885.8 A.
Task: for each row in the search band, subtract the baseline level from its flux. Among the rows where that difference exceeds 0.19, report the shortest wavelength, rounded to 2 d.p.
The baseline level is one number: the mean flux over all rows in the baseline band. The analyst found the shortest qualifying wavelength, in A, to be 5949.80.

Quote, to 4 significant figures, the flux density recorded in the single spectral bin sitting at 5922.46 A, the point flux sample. 8.991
